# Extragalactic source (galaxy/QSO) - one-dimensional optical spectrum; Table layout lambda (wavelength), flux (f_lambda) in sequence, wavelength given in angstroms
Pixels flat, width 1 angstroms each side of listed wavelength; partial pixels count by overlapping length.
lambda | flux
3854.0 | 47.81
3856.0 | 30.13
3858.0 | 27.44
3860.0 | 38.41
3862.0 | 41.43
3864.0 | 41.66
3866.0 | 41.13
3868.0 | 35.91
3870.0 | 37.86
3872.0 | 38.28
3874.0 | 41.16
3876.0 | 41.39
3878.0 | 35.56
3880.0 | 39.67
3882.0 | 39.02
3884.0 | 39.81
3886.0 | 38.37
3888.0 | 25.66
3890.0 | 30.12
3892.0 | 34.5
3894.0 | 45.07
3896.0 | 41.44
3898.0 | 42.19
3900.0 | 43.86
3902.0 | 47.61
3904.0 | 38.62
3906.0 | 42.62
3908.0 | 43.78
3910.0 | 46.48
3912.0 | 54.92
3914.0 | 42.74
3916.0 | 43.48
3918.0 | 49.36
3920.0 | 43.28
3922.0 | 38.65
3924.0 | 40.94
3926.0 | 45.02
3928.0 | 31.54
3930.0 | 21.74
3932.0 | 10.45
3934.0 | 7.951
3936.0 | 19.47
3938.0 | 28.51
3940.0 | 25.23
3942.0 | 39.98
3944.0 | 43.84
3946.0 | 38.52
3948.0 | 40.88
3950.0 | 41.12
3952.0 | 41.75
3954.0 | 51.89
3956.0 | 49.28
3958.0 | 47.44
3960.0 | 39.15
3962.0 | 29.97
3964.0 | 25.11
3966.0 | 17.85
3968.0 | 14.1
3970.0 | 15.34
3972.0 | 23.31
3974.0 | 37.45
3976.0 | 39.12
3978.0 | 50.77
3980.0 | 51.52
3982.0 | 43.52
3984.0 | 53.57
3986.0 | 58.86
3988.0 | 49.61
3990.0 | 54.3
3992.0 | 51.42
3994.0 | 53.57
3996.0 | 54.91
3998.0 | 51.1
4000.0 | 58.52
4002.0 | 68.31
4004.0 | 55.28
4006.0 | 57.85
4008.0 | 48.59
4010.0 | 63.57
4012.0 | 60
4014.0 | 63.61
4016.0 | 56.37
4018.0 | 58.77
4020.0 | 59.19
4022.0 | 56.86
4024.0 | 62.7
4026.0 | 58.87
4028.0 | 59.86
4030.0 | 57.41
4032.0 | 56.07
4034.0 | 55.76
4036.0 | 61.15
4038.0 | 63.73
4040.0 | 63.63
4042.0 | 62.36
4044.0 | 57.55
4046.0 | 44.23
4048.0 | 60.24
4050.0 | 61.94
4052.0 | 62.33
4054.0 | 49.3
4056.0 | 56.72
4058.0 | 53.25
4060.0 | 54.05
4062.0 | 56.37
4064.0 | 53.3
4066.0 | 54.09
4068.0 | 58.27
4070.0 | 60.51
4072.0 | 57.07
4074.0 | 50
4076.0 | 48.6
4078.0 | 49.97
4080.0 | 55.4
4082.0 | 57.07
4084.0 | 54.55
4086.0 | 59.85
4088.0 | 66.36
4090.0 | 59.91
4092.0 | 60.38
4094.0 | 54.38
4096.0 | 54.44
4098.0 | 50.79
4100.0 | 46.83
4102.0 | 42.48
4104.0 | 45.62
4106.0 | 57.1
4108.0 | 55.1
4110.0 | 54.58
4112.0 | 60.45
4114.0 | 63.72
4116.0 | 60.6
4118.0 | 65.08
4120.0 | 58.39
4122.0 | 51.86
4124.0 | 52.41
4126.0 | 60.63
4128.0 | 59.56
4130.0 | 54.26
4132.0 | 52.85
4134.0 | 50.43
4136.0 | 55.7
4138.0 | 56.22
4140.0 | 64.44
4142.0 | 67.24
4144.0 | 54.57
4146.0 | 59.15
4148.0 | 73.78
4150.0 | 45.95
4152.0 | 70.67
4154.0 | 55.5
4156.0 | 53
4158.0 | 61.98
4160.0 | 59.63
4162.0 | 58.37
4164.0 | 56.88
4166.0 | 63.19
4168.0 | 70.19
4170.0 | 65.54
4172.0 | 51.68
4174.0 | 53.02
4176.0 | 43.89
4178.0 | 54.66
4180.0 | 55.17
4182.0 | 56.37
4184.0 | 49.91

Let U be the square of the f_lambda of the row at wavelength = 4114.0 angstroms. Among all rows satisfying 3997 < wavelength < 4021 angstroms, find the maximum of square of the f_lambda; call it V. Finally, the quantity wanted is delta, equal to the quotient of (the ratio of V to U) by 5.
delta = 0.23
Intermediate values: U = 4060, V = 4666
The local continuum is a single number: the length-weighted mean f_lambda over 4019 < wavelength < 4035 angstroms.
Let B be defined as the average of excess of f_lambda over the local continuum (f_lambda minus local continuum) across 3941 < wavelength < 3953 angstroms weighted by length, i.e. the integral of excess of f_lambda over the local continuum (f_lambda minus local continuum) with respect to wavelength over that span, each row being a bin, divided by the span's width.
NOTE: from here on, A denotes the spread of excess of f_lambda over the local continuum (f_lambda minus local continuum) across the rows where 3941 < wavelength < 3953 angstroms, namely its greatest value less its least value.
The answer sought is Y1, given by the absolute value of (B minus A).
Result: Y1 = 23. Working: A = 5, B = -17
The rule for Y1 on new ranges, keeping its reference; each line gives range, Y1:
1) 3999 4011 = 19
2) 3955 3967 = 55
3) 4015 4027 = 6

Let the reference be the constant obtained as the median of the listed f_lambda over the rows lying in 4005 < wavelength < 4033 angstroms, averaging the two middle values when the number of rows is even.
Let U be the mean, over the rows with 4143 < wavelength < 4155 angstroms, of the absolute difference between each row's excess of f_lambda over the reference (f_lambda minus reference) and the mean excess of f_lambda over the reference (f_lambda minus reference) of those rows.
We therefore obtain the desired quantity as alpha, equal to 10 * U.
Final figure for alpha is 82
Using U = 8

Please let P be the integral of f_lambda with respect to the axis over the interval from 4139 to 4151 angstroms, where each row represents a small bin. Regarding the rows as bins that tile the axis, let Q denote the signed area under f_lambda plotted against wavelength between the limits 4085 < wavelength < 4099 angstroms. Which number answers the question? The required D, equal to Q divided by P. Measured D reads 1.11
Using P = 730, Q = 812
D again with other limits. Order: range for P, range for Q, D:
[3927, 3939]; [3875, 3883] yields 1.30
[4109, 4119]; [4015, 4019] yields 0.38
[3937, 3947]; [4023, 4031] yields 1.36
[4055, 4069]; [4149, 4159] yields 0.74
